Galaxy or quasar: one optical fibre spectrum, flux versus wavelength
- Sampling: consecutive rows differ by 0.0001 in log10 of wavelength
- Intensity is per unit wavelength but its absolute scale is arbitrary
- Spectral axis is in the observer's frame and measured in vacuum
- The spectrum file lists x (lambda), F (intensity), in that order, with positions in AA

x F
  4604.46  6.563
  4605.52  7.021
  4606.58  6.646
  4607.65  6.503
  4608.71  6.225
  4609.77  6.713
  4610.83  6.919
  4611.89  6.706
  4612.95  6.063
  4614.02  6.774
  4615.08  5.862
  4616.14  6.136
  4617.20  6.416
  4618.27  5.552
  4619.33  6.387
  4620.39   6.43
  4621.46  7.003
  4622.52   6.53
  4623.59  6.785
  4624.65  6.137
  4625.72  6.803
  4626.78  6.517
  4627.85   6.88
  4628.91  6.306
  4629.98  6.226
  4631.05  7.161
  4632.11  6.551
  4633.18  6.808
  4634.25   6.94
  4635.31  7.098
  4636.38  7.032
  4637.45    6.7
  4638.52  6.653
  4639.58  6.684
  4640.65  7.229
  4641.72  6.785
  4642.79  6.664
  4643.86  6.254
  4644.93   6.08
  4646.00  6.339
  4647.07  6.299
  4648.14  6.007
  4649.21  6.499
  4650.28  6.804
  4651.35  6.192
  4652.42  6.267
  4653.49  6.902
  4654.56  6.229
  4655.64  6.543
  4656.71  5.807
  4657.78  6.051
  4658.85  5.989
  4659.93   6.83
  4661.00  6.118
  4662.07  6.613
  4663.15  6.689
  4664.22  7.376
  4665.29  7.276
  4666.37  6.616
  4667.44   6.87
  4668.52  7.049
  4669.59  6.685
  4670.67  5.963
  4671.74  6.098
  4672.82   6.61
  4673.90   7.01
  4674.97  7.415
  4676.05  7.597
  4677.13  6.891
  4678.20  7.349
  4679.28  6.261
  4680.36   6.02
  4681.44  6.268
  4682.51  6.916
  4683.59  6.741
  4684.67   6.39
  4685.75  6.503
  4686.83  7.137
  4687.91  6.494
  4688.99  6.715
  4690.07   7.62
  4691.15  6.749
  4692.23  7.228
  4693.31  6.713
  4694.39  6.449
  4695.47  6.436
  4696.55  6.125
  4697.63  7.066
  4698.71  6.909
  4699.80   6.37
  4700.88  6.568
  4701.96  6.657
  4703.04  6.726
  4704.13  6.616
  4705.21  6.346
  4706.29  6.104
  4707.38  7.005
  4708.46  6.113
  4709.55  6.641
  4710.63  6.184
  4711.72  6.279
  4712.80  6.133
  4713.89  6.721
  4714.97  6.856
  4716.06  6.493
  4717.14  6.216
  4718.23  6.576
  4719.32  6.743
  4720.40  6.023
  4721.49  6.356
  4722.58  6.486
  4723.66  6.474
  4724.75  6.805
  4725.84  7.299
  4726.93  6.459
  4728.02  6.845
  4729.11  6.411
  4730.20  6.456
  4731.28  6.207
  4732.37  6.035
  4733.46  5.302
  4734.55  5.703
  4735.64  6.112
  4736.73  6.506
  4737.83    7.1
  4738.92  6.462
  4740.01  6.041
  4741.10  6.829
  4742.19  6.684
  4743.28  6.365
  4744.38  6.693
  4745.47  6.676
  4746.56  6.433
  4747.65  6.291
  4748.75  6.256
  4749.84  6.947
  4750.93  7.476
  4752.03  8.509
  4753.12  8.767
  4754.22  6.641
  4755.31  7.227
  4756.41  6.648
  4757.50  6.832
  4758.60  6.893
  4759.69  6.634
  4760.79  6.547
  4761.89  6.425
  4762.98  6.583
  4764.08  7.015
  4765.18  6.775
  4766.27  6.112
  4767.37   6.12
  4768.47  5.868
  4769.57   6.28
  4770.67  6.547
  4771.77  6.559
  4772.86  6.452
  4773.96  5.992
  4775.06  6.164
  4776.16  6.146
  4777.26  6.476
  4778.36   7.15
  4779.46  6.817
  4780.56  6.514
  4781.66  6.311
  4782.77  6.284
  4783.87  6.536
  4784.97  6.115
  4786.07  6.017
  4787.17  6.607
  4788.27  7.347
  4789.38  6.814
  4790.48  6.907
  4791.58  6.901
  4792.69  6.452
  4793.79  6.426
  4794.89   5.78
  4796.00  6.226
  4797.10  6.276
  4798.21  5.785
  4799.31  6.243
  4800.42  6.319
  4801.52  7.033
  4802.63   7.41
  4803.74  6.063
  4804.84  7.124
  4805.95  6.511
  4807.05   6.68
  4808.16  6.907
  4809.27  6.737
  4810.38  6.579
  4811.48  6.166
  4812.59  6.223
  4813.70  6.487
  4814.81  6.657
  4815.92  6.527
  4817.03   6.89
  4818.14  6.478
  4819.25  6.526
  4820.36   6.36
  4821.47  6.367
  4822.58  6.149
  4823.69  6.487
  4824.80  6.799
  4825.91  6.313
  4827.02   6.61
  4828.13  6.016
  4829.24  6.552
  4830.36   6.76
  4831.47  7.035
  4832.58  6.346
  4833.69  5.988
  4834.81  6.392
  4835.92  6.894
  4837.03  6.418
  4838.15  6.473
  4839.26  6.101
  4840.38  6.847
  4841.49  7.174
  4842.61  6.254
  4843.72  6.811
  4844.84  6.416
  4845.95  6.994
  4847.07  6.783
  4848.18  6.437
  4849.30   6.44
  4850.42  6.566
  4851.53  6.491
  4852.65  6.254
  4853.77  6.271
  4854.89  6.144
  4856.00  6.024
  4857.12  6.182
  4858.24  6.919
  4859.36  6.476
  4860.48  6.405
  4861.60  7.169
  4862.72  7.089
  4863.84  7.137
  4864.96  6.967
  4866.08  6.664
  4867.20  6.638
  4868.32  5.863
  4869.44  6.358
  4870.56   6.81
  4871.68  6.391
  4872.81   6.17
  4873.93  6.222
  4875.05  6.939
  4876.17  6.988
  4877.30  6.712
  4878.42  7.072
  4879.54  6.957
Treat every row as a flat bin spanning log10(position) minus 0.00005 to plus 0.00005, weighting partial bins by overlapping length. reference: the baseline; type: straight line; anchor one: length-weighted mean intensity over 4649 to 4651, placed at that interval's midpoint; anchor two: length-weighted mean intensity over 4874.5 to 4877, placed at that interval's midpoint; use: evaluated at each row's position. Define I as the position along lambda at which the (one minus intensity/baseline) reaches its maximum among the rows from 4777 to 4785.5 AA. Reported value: 4784.97 AA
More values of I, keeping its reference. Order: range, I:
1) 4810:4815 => 4811.48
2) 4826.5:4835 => 4833.69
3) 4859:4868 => 4860.48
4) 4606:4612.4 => 4608.71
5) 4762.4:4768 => 4766.27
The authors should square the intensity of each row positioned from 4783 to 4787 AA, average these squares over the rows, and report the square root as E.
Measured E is 6.23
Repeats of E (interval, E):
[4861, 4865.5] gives 7.09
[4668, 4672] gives 6.46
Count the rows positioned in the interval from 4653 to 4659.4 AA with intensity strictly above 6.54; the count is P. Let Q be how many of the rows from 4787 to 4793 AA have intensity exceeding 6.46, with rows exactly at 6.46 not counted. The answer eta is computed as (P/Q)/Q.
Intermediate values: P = 2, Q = 5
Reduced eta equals 0.08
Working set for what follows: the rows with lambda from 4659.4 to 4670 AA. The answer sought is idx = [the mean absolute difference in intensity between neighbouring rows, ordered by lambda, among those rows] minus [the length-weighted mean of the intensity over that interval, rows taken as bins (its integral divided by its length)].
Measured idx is -6.43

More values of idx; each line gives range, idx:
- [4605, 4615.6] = -6.10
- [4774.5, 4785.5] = -6.16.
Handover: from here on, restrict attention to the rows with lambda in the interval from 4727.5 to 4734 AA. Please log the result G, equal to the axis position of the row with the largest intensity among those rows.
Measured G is 4728.02 AA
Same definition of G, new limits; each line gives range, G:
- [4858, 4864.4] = 4861.60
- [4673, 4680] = 4676.05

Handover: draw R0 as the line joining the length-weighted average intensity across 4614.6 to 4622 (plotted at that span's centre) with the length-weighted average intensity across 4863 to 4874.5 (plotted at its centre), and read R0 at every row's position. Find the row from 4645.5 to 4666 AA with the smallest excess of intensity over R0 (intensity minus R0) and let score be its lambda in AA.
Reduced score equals 4656.71 AA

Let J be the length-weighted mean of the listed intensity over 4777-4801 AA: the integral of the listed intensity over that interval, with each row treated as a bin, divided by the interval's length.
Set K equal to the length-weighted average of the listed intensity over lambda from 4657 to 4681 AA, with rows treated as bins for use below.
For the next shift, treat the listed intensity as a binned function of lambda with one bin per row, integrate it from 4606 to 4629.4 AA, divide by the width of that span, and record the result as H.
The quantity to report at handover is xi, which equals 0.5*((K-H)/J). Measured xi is 0.017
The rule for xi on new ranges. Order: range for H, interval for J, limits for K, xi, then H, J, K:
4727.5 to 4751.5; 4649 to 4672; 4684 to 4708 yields 0.017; 6.45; 6.53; 6.68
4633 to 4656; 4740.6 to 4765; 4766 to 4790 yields -0.012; 6.59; 6.88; 6.42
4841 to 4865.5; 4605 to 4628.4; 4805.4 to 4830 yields -0.008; 6.61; 6.50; 6.50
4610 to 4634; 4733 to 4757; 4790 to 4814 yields 0.000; 6.51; 6.72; 6.51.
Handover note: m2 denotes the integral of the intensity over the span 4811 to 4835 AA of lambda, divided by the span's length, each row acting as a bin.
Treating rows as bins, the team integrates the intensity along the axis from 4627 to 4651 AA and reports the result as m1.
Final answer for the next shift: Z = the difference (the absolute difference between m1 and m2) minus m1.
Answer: -6.46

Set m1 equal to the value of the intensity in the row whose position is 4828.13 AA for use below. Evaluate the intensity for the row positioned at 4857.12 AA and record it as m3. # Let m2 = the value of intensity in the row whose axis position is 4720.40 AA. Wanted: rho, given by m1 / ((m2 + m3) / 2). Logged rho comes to 0.99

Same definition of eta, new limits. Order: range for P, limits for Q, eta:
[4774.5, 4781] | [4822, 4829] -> 0.22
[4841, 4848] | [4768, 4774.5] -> 1.00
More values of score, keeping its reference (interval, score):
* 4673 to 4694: 4680.36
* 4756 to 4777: 4768.47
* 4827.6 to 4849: 4833.69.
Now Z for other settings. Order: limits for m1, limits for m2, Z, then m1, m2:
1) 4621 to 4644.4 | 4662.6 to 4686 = -6.76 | 157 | 6.76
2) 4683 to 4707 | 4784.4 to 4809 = -6.55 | 160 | 6.55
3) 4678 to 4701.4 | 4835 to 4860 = -6.52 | 156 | 6.52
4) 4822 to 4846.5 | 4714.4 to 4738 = -6.42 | 160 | 6.42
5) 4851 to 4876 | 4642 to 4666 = -6.45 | 163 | 6.45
